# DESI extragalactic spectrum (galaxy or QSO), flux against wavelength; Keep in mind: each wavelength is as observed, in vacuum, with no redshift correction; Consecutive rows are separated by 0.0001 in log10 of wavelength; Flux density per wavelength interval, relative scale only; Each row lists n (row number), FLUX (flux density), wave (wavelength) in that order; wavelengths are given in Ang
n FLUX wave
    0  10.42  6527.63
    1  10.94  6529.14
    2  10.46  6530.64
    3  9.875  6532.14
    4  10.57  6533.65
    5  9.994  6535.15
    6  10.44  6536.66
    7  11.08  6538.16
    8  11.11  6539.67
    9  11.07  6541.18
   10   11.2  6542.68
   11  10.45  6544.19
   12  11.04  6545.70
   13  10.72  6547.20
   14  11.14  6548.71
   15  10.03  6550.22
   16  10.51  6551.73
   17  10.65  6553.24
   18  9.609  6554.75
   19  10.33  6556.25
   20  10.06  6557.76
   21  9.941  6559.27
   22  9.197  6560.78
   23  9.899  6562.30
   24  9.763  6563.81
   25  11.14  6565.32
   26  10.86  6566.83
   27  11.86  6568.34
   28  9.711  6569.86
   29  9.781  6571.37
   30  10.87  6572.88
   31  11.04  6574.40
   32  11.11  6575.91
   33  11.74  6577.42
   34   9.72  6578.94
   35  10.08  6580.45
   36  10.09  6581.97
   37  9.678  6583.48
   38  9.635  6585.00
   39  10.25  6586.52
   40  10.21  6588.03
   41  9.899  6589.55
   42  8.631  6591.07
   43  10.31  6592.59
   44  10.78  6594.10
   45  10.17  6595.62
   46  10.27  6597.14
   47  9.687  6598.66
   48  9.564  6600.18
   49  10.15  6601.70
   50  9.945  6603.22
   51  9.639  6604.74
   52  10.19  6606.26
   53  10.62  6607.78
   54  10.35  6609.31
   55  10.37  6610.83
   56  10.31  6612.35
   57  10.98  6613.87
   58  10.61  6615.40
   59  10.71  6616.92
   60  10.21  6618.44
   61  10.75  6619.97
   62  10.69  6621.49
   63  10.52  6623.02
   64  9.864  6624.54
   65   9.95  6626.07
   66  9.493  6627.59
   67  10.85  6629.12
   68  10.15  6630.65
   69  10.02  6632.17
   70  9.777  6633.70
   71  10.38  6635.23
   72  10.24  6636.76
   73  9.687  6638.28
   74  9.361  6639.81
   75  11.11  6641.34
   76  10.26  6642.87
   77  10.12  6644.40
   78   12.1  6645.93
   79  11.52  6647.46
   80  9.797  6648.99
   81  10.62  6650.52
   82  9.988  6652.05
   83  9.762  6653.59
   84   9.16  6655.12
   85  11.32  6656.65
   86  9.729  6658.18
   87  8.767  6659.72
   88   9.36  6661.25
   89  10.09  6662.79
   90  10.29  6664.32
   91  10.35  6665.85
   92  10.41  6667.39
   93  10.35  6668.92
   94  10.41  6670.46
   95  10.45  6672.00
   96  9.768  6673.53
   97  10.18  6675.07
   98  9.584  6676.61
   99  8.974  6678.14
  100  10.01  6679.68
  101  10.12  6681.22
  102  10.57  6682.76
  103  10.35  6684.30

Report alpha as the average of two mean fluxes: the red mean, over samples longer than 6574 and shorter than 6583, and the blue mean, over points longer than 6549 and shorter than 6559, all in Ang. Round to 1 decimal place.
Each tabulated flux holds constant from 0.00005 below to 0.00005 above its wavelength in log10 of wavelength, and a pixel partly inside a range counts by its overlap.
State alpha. 10.4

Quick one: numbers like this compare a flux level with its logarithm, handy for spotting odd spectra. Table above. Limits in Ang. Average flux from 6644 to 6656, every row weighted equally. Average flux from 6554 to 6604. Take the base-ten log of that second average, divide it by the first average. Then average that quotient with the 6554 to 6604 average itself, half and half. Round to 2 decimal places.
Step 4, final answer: 5.14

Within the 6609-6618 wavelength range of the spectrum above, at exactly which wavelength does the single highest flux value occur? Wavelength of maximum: 6613.87 Ang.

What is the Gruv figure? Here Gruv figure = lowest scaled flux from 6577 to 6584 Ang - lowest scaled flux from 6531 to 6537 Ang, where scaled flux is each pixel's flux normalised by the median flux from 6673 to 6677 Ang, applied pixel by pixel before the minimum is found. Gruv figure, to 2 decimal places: -0.02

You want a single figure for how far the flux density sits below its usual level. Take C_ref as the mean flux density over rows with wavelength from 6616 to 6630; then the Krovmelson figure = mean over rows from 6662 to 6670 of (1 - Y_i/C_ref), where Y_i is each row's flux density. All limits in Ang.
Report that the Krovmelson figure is 0.00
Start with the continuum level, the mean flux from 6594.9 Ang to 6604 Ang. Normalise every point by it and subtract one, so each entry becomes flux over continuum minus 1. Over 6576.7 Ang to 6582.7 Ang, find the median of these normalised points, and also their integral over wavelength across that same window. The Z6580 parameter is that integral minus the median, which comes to 0.3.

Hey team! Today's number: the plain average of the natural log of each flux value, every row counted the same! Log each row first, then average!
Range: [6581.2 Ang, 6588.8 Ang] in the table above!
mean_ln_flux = 2.30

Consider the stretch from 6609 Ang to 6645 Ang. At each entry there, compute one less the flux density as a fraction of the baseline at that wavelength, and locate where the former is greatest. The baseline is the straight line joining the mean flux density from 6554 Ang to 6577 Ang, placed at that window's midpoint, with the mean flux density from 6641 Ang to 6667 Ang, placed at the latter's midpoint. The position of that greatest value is 6639.81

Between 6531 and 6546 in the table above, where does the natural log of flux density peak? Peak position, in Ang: 6542.68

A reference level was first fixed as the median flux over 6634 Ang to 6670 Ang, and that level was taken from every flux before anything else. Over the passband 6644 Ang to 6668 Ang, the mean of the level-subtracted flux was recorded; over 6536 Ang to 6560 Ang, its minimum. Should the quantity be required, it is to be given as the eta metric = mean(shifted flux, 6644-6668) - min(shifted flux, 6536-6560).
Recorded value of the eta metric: 0.6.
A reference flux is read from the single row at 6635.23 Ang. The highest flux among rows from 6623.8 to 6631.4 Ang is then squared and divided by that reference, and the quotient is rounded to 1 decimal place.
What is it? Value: 11.3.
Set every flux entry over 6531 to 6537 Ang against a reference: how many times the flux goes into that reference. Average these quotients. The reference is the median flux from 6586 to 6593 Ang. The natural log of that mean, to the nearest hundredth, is 0.00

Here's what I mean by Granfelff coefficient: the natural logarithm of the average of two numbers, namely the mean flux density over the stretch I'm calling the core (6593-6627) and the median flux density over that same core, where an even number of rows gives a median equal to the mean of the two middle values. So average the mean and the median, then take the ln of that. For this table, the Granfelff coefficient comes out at 2.33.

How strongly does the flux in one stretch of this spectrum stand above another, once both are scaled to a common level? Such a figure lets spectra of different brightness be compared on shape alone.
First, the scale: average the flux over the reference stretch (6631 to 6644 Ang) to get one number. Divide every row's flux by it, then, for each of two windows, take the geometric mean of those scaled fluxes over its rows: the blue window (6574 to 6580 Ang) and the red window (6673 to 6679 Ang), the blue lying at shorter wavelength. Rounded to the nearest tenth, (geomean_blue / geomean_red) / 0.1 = 11.3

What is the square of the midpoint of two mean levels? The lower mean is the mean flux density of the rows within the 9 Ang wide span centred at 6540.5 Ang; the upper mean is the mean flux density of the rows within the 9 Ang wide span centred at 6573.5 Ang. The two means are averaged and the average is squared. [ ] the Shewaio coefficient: 117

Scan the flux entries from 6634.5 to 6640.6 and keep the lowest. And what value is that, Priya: 9.361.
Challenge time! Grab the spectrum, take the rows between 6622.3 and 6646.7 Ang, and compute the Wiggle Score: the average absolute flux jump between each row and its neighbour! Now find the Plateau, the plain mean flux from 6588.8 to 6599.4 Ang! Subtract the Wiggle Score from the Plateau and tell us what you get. 9.3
